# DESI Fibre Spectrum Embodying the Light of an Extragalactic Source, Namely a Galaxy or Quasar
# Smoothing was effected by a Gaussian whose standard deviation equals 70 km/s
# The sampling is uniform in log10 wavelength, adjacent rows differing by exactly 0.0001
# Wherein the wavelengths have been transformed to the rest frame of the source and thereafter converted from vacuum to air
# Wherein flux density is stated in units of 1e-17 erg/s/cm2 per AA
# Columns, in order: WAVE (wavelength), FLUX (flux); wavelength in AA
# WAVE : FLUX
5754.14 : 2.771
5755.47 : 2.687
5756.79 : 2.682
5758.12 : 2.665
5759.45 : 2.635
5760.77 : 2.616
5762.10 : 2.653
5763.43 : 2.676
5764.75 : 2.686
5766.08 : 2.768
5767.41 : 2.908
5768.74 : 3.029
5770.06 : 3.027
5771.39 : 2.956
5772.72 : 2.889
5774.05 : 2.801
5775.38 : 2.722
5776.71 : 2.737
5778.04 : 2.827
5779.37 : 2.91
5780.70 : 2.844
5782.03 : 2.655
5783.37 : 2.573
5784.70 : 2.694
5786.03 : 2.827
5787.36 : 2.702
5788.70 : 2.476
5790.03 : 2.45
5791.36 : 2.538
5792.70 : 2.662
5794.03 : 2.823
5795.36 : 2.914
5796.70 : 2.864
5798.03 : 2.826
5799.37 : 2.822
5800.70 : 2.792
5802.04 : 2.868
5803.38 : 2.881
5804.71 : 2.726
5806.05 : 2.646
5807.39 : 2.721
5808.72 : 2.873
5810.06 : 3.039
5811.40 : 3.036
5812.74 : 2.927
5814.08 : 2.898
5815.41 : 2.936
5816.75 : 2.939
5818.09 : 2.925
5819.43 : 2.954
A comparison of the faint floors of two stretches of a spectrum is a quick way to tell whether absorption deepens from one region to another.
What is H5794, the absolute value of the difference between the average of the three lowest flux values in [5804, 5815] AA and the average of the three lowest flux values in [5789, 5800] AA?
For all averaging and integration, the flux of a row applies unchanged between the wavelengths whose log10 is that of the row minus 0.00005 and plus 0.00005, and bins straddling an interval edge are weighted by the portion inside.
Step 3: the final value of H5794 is 0.148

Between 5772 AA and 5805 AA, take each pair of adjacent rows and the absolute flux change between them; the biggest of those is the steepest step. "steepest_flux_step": 0.226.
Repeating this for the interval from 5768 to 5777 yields 0.088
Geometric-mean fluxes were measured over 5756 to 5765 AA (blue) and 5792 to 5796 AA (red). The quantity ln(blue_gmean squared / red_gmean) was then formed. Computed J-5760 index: 0.93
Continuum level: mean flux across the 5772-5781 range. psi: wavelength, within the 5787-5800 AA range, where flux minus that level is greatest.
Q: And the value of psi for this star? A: 5795.36 AA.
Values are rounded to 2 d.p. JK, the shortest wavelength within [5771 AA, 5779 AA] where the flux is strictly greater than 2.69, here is 5771.39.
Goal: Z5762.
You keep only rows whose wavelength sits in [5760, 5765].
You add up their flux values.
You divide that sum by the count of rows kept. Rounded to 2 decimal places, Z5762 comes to 2.66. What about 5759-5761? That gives 2.63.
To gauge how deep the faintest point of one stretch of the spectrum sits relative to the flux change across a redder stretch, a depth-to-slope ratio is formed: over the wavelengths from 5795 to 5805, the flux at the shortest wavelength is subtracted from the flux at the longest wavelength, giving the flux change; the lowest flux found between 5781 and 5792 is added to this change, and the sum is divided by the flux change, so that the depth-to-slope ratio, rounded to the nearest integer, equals -12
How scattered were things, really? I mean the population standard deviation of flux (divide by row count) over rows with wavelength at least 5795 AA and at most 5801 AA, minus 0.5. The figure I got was -0.46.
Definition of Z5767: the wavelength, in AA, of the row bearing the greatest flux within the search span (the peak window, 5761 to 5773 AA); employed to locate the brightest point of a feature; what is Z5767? 5768.74 AA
